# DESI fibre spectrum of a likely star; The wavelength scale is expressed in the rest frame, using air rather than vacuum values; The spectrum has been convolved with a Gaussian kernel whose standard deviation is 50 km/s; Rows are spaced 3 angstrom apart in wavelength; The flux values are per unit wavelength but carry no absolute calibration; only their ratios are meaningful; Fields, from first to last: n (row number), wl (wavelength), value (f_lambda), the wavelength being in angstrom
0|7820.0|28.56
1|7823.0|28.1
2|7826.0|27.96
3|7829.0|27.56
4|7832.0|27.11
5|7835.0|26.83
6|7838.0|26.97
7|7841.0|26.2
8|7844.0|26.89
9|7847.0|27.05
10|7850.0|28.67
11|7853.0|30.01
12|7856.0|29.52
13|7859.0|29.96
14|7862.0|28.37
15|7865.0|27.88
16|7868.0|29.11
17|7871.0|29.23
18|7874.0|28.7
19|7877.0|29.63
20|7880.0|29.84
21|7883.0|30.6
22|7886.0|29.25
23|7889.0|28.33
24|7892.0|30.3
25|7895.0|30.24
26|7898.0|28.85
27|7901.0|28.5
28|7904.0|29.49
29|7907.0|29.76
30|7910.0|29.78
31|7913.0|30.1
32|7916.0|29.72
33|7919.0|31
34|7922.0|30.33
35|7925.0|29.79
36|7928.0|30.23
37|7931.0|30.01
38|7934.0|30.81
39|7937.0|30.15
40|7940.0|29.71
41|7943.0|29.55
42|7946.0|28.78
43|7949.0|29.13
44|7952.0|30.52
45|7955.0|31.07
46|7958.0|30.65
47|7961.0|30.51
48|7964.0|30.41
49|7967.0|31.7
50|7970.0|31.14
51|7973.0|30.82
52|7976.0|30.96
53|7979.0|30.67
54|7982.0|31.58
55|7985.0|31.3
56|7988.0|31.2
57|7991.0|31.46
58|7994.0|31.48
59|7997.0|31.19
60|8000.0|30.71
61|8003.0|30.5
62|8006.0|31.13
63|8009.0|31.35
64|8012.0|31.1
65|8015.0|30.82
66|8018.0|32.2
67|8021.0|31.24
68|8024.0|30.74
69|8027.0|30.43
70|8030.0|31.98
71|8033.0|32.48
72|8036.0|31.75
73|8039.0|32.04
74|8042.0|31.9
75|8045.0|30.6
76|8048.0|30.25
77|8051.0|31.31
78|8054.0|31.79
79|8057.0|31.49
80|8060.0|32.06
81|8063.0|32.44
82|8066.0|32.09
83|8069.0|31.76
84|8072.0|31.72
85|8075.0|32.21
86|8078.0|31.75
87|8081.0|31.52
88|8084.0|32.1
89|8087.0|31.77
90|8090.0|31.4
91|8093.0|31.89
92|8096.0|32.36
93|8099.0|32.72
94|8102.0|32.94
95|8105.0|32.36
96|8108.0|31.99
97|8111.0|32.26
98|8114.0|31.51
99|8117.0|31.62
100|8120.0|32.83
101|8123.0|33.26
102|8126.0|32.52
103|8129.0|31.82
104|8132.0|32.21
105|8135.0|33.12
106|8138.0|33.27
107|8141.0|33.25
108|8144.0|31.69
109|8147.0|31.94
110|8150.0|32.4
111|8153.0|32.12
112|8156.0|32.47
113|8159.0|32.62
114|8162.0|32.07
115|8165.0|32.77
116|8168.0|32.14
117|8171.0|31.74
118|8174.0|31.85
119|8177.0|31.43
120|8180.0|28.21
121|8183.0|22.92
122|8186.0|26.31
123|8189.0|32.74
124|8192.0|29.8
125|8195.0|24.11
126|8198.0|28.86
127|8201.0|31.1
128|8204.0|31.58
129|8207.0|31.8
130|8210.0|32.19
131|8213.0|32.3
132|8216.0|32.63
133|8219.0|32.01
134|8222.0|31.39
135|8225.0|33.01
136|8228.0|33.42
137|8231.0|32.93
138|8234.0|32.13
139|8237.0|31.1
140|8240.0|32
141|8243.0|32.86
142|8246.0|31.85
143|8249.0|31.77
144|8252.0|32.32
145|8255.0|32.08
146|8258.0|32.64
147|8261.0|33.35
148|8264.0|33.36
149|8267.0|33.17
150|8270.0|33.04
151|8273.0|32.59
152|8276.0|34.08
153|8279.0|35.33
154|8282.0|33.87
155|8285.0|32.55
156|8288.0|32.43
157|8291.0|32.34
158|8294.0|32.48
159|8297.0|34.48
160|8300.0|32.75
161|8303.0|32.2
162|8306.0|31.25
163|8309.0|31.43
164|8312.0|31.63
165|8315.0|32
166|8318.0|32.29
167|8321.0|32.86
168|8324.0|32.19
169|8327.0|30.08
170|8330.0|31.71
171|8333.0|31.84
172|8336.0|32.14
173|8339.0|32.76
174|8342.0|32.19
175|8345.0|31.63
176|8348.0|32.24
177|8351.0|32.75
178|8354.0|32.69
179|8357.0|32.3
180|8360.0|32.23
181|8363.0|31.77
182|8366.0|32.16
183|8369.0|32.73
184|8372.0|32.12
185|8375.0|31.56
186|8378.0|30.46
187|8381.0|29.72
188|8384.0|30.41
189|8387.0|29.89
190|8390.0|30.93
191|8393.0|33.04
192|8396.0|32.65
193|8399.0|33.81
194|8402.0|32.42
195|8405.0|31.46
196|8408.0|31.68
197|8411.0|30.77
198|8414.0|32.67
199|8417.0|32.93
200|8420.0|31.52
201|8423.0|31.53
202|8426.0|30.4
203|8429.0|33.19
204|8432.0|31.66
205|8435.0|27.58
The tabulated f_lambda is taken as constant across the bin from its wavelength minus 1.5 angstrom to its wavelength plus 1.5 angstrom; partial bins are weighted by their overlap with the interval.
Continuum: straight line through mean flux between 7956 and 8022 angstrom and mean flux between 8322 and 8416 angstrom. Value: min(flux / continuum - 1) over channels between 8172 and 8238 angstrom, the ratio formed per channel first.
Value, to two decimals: -0.27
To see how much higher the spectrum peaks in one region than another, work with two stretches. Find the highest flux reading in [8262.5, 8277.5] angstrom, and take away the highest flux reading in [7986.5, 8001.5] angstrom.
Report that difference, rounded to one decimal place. 2.6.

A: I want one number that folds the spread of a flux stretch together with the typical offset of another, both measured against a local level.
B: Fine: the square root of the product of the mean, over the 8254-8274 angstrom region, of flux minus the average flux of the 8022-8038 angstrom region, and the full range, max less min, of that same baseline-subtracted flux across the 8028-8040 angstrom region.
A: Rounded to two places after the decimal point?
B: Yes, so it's 1.02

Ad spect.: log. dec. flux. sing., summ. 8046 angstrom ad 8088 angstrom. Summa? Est 21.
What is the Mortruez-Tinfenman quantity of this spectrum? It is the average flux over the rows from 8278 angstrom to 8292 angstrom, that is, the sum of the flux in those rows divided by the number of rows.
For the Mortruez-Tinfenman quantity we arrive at 33.3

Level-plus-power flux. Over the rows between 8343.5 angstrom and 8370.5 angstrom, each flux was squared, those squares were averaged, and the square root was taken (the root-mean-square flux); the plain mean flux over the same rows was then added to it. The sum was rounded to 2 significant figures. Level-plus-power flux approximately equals 65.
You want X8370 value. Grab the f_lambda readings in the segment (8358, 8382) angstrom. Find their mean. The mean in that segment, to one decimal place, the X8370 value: 31.6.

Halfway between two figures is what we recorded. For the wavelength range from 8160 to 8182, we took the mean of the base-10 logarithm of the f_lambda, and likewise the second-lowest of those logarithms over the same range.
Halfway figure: 1.50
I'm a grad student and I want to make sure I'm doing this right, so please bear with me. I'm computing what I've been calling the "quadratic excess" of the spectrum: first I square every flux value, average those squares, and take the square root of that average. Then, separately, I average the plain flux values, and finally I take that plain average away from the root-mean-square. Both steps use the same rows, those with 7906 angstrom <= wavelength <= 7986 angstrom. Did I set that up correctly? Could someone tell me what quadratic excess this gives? 0.01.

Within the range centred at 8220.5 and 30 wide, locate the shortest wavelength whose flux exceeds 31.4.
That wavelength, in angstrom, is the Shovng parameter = 8207.0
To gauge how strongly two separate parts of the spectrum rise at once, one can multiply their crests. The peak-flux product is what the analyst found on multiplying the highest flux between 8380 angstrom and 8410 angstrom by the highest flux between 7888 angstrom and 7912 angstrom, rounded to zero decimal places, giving 1024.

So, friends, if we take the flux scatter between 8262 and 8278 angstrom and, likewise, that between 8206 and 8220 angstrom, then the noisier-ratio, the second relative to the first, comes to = 0.6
